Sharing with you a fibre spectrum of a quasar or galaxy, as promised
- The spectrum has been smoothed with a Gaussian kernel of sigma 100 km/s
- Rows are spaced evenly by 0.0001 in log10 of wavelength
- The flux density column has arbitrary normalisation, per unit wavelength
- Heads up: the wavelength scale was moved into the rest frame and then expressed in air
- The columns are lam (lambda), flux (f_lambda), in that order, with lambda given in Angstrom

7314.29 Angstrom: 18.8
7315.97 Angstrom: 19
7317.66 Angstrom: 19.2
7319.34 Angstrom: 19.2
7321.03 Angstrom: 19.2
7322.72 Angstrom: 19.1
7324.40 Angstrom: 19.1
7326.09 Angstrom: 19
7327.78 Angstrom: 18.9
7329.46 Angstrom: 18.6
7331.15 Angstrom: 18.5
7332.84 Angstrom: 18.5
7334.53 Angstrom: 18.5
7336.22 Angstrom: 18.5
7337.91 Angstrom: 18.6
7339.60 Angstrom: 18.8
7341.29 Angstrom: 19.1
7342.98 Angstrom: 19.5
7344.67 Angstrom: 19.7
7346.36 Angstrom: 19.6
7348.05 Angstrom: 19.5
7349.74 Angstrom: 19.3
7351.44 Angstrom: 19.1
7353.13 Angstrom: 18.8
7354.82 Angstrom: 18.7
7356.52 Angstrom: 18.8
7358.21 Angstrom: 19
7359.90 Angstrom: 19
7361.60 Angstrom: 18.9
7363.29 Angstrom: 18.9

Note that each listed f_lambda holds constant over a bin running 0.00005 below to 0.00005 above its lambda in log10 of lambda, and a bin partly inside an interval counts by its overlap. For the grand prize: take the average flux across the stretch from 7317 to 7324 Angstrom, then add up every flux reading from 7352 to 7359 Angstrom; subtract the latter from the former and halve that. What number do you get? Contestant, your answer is -28.1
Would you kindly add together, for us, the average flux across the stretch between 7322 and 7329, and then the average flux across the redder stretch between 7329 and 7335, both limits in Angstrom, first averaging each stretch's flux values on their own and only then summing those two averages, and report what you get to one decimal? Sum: 37.5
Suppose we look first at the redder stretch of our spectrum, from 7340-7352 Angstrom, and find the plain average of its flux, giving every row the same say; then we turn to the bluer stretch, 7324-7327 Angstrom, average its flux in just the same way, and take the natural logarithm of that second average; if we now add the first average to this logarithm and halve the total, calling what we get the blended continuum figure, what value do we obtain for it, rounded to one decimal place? 11.2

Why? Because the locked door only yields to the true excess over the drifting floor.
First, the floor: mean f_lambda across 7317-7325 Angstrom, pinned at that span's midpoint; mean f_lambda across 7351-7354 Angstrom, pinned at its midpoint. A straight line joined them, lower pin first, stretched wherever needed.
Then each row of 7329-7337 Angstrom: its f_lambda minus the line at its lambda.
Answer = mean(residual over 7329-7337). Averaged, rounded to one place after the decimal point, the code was -0.6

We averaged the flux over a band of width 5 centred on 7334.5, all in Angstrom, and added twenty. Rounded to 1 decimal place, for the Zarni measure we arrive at 38.5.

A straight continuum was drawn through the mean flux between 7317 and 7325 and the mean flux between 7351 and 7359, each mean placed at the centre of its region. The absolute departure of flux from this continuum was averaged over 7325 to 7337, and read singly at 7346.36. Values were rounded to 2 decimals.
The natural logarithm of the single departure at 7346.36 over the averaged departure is 0.41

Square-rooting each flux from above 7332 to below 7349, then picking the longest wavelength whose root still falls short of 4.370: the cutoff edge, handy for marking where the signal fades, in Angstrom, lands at 7339.60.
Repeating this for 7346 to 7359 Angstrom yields 7358.21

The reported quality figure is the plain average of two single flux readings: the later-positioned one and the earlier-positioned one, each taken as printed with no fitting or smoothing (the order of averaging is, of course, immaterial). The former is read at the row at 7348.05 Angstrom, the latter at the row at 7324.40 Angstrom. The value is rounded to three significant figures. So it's 19.3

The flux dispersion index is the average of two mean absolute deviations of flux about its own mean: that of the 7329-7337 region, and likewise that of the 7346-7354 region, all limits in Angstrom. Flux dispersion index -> 0.14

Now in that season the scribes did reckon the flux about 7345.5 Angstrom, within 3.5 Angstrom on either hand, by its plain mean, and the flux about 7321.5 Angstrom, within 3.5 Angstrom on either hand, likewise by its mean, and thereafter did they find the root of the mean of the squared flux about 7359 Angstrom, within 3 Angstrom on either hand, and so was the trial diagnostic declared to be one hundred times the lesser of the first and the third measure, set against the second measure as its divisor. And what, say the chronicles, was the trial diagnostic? 98.8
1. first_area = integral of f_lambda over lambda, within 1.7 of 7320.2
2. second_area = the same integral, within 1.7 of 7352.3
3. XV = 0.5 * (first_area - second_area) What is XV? 0.3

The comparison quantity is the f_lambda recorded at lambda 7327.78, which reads 18.9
